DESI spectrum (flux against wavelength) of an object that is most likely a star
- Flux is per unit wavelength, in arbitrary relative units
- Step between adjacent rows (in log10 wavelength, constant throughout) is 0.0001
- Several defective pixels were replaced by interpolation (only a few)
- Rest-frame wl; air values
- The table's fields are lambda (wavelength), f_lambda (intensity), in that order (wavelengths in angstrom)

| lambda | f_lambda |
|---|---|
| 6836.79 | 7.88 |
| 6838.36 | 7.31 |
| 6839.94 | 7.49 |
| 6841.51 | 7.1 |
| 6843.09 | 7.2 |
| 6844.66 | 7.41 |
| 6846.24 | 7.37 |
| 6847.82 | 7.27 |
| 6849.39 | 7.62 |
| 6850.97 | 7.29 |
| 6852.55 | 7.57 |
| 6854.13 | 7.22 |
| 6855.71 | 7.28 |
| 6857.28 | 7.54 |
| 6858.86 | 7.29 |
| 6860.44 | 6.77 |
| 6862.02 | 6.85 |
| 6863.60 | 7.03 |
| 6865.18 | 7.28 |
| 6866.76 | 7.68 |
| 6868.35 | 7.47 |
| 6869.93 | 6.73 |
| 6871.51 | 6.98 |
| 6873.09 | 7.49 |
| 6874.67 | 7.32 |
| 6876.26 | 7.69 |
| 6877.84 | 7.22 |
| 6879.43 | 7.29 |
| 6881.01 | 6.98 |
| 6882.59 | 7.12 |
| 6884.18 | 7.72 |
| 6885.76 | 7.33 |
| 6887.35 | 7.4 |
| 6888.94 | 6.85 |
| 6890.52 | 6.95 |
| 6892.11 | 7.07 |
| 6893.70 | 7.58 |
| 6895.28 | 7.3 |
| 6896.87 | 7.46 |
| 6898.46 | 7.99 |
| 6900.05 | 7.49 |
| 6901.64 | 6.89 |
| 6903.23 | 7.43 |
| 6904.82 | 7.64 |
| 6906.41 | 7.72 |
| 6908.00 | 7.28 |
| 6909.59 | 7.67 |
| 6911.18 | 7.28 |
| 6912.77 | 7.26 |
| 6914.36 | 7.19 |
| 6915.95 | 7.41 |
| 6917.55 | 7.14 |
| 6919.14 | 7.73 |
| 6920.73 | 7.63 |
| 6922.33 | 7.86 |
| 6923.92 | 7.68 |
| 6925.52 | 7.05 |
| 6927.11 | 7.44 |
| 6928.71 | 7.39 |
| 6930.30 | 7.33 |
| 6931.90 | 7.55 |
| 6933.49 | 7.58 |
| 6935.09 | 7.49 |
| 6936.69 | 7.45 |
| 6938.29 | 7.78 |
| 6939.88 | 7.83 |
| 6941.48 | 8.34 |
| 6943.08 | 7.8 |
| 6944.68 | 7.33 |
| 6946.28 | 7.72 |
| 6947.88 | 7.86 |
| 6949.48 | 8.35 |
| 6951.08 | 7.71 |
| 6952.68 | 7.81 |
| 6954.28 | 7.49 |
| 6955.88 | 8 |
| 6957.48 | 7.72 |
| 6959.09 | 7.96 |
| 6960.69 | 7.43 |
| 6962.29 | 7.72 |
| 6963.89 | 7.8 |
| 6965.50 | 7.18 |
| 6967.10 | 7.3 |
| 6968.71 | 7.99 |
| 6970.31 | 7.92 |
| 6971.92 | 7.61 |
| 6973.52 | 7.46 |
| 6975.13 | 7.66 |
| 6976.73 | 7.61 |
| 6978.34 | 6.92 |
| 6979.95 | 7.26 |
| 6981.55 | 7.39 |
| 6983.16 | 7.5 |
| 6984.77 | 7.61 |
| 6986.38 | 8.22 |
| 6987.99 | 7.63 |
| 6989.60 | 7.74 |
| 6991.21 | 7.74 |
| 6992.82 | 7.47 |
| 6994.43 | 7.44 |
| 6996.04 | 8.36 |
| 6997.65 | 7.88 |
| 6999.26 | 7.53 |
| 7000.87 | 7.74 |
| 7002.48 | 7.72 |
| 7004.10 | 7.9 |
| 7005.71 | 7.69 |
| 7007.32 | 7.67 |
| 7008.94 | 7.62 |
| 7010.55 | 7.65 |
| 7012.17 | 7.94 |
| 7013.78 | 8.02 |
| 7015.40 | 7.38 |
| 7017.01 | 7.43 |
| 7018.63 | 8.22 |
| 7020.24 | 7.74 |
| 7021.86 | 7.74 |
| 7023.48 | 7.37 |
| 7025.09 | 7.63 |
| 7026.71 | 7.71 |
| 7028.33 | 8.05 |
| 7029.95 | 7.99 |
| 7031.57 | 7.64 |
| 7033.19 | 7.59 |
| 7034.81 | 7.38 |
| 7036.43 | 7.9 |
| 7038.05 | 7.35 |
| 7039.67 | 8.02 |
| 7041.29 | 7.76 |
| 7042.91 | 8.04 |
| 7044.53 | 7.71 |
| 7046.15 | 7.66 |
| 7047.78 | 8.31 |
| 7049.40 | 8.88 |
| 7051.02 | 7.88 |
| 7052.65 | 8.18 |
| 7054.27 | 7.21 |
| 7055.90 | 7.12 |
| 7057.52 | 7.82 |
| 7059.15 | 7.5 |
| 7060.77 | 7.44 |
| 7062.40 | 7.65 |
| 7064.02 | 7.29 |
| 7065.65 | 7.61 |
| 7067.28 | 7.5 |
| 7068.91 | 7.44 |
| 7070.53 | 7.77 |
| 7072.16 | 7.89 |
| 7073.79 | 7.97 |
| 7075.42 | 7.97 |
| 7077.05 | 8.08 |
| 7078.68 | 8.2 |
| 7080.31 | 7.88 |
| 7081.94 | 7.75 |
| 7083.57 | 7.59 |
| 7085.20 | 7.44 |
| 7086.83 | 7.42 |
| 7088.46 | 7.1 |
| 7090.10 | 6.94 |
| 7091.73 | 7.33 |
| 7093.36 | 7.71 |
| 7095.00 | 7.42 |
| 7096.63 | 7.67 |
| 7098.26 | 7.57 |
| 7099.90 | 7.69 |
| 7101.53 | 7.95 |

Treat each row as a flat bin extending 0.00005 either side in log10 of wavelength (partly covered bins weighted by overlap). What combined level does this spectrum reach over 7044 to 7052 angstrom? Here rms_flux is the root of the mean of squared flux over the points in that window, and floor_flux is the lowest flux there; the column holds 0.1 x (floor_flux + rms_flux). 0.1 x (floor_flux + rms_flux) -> 1.58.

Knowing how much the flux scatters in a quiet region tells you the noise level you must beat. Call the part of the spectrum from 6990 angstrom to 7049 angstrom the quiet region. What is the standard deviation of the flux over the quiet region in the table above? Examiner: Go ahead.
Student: 0.26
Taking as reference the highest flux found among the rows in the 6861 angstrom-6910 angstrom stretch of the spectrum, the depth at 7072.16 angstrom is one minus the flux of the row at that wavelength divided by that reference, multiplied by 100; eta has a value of 1.3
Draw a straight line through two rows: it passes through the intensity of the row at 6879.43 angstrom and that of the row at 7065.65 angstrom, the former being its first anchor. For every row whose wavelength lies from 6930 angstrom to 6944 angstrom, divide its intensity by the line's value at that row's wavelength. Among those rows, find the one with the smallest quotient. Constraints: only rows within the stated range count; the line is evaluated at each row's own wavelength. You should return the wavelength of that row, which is 6930.30 angstrom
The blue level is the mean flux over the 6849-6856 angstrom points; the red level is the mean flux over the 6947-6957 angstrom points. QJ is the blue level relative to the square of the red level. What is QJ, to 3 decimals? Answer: 0.119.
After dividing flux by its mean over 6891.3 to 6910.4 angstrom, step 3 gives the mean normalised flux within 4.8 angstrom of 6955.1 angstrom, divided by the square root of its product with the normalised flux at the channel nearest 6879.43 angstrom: 1.03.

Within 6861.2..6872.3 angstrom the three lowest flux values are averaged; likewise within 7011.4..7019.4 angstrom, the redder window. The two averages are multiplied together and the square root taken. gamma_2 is 7.21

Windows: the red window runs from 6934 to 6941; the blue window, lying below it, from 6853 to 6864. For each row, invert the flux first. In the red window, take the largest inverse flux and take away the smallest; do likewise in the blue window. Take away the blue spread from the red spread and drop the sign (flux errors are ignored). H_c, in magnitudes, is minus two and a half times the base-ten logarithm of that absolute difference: 5.2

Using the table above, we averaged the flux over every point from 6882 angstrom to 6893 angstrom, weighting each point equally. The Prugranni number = 7.21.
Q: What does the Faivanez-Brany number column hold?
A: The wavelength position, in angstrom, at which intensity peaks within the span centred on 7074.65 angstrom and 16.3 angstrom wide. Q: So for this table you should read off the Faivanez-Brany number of 7078.68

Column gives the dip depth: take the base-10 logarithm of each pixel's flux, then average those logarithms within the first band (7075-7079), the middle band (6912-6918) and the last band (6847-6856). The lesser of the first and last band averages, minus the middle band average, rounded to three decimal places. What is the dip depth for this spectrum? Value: 0.007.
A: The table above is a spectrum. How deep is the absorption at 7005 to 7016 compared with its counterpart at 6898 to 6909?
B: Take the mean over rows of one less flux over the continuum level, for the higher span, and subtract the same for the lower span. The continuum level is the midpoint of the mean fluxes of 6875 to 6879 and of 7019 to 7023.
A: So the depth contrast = -0.03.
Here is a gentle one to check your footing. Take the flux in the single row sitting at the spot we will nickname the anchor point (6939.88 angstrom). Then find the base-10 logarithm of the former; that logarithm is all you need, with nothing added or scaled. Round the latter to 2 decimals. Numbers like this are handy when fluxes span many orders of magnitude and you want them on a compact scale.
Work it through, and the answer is 0.89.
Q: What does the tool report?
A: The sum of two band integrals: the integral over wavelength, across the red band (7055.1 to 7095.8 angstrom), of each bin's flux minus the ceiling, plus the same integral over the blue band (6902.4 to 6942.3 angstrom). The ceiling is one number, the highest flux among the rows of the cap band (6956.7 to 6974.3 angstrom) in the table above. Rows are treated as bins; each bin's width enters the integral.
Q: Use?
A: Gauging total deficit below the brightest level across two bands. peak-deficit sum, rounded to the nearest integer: -35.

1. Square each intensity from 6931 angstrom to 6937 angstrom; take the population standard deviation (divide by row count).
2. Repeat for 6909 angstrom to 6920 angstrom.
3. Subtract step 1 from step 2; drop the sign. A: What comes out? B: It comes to 2.4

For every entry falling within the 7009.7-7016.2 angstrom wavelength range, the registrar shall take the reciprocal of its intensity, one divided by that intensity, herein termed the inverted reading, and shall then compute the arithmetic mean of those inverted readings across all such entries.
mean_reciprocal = 0.1292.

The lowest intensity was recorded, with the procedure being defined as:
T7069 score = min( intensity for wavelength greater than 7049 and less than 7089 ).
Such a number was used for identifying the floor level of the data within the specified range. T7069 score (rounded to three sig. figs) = 7.10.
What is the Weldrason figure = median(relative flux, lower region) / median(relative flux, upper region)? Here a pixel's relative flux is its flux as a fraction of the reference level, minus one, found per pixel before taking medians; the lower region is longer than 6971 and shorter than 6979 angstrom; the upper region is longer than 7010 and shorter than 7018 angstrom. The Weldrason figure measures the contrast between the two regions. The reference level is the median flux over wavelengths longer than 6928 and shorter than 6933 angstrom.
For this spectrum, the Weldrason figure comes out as 0.85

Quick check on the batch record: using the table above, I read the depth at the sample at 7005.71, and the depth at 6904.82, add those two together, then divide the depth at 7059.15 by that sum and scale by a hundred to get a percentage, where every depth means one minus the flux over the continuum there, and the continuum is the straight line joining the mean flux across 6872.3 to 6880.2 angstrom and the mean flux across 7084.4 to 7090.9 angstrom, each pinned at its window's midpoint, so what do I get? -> 39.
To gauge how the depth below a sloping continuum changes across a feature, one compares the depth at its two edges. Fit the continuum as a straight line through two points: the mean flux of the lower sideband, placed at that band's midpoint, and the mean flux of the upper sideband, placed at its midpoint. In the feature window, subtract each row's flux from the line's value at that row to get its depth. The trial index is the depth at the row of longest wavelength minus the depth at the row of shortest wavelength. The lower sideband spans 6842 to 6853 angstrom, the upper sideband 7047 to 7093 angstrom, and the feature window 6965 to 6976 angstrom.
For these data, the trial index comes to -0.47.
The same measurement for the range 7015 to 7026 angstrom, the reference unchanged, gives -0.24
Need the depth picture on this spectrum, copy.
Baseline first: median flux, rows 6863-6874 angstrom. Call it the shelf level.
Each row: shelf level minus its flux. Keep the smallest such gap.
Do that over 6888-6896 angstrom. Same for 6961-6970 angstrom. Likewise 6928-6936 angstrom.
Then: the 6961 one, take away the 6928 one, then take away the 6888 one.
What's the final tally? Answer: -0.11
